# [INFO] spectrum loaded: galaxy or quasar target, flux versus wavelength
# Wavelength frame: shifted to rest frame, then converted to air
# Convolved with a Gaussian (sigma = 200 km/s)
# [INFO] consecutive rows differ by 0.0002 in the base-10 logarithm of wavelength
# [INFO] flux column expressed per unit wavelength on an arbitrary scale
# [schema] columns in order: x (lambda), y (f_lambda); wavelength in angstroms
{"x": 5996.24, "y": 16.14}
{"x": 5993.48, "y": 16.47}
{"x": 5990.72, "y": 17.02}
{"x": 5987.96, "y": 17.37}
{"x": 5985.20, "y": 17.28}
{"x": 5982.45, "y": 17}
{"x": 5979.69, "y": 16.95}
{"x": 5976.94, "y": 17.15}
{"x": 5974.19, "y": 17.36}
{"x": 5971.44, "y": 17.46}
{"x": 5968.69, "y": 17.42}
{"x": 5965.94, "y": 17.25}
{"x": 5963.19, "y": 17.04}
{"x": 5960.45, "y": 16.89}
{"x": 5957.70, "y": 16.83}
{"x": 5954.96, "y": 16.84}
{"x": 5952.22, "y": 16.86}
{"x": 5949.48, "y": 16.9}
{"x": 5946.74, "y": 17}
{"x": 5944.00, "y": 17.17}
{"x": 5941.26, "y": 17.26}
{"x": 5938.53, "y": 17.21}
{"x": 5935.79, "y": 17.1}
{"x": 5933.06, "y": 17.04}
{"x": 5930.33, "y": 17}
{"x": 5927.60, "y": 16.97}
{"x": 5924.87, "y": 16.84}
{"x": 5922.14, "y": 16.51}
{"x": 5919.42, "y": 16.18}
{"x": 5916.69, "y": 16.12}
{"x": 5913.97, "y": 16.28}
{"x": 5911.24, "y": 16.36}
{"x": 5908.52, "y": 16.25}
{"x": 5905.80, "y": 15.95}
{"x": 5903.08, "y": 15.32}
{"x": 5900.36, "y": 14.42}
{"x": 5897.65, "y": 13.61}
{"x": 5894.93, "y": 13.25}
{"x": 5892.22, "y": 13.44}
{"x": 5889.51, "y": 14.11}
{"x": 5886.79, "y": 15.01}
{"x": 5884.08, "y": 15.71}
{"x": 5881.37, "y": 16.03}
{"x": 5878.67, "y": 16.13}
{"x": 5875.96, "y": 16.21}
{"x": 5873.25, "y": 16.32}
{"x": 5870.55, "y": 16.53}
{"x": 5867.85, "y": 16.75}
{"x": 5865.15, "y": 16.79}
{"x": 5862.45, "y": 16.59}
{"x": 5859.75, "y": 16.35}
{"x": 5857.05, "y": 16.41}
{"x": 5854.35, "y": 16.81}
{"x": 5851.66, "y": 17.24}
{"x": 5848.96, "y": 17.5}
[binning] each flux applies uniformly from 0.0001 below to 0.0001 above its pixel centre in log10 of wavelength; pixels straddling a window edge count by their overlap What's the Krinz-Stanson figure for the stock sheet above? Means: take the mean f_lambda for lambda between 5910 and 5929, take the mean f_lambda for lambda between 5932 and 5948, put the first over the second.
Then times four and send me 3.84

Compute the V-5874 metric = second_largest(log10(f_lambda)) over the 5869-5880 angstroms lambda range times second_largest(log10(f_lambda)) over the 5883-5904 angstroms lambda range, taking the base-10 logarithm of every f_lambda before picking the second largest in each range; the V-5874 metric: 1.44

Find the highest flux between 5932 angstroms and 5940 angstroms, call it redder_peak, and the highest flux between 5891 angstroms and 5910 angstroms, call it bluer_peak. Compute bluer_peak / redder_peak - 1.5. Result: -0.556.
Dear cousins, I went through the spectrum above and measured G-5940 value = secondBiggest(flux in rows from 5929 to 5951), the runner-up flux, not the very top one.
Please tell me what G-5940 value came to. 17.21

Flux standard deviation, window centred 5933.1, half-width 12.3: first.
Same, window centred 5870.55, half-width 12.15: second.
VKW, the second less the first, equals 0.0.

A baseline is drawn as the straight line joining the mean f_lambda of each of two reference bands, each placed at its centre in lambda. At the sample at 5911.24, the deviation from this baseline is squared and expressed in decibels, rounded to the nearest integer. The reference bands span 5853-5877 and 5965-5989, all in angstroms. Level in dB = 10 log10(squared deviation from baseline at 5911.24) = -7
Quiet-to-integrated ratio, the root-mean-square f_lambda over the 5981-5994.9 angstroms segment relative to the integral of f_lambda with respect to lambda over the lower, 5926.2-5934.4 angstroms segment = 0.12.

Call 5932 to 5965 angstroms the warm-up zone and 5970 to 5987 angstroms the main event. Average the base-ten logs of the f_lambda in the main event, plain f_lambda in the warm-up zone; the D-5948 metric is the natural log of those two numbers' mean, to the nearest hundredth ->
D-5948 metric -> 2.21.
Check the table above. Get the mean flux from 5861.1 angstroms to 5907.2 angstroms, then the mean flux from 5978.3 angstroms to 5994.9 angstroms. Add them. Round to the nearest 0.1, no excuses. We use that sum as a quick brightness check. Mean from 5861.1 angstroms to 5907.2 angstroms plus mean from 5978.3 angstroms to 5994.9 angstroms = 32.4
